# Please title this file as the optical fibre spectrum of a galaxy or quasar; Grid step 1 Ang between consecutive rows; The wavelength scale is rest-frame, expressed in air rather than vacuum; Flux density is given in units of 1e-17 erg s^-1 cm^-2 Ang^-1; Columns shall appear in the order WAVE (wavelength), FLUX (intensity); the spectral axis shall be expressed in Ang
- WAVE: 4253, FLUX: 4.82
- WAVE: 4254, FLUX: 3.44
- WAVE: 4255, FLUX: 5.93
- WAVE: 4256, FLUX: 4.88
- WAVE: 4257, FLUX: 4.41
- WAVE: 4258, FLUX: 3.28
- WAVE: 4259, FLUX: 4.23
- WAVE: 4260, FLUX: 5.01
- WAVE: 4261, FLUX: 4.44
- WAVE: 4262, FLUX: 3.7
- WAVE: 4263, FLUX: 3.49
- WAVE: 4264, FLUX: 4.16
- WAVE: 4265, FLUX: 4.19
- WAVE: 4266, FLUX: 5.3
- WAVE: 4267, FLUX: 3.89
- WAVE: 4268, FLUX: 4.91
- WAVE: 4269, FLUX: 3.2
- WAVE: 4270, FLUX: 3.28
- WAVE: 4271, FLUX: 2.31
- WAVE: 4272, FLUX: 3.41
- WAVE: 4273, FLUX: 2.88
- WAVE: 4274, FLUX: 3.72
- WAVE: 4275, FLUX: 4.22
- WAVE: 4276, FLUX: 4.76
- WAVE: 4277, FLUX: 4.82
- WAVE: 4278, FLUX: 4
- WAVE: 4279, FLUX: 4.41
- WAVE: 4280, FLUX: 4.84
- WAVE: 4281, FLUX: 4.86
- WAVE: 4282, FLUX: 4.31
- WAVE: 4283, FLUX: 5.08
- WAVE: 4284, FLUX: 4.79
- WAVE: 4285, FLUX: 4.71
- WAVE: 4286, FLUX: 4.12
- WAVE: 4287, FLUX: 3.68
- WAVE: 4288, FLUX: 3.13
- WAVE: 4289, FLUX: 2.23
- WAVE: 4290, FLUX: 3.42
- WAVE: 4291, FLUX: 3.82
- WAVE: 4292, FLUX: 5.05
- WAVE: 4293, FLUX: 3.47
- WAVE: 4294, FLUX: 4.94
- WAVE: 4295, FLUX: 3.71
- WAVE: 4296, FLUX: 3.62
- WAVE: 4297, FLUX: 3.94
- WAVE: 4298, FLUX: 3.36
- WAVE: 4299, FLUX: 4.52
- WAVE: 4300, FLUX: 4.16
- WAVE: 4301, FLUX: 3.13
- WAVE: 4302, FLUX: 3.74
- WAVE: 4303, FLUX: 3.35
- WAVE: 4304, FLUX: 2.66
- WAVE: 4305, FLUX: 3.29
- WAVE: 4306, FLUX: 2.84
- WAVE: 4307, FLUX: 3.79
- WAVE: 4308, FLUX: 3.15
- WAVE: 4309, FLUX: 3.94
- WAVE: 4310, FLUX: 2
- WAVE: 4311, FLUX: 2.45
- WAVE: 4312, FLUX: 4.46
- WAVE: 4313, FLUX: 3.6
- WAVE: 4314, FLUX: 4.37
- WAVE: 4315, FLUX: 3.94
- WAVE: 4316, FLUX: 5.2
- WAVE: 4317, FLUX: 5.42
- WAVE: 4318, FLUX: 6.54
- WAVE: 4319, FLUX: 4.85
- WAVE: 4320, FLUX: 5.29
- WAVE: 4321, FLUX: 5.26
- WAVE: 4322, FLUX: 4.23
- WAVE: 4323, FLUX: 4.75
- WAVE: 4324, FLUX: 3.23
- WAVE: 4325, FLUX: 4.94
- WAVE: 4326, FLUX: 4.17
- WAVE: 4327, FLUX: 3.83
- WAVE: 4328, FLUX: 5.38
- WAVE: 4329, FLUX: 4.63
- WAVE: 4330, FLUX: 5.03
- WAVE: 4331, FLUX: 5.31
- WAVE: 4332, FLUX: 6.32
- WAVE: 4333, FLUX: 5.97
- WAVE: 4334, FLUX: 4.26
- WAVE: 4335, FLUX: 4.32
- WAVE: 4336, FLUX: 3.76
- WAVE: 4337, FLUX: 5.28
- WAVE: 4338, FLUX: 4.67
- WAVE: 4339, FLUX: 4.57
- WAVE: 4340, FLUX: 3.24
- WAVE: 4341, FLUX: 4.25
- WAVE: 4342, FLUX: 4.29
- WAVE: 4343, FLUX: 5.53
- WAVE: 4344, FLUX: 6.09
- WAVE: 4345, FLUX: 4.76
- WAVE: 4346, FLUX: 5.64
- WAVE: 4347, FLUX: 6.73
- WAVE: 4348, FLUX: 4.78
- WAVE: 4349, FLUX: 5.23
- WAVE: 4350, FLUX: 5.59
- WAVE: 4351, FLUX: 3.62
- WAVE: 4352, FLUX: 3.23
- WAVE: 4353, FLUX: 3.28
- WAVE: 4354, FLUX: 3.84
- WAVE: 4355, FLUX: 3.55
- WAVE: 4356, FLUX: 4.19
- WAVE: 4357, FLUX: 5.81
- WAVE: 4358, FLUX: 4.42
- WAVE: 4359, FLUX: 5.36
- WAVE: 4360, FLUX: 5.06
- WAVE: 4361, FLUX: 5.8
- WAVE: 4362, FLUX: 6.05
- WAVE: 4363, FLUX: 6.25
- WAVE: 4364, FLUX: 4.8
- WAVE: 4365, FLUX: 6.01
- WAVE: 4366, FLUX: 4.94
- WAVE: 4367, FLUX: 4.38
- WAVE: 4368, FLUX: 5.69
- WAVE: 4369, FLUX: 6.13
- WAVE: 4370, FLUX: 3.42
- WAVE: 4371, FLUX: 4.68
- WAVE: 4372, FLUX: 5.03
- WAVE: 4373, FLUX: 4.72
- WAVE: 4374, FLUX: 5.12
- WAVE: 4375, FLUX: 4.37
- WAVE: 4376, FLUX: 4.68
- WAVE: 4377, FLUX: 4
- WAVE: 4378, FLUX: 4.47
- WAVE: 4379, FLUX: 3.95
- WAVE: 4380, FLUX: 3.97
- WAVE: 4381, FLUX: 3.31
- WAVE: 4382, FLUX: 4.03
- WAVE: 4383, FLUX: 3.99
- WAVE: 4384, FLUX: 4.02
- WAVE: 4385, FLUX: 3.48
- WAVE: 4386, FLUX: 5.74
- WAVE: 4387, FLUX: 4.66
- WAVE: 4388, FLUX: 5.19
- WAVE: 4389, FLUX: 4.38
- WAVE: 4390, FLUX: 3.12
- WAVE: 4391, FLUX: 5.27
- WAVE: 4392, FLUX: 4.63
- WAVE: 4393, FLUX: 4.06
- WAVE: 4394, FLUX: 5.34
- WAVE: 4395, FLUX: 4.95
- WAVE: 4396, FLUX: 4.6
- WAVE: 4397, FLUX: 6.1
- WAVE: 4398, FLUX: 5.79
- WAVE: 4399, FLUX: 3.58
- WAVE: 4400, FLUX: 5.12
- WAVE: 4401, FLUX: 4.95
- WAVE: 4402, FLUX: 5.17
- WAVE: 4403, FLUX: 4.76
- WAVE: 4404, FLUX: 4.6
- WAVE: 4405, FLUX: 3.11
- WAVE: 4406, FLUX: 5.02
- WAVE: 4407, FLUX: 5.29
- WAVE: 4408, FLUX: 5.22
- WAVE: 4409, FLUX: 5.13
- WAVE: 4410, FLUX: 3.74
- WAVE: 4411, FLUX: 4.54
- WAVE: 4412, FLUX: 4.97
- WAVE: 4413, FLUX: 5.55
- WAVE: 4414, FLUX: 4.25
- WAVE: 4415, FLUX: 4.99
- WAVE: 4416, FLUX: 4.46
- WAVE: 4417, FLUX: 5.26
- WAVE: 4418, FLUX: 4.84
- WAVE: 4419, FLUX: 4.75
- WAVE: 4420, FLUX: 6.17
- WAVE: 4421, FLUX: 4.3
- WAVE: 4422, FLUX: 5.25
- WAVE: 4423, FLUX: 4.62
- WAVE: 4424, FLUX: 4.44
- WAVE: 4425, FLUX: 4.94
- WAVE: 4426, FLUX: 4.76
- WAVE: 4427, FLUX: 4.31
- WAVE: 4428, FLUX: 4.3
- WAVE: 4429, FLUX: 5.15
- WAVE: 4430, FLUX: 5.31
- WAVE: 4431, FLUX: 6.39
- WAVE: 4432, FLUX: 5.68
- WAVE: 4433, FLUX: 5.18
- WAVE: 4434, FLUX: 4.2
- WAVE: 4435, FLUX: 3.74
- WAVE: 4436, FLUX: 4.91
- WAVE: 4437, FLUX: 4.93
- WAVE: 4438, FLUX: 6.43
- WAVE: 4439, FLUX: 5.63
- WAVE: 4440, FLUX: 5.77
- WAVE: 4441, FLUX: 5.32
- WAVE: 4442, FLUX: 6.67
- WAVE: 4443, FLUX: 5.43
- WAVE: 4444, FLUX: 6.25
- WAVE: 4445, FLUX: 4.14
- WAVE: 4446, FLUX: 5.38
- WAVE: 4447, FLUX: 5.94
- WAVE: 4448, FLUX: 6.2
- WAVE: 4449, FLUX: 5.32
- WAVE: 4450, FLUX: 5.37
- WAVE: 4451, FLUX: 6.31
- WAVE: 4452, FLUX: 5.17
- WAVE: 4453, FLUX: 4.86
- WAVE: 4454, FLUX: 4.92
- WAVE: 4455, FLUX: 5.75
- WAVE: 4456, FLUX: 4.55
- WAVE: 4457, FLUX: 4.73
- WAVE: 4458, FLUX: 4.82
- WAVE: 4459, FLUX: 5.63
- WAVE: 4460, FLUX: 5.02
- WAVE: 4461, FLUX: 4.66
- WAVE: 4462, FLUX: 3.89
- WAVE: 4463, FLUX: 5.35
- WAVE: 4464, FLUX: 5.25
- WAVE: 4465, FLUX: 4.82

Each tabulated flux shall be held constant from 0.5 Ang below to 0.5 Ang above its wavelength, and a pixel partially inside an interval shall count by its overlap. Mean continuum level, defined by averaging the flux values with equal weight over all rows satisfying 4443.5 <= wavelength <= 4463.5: 5.2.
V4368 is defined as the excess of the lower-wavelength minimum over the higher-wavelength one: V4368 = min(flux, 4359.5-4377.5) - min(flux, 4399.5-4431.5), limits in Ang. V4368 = 0.3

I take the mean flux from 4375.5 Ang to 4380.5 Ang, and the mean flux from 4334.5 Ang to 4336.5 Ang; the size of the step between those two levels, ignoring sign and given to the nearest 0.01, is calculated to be 0.17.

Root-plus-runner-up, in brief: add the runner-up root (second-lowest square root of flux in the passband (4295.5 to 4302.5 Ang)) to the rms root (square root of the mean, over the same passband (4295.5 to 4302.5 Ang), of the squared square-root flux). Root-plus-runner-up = 3.78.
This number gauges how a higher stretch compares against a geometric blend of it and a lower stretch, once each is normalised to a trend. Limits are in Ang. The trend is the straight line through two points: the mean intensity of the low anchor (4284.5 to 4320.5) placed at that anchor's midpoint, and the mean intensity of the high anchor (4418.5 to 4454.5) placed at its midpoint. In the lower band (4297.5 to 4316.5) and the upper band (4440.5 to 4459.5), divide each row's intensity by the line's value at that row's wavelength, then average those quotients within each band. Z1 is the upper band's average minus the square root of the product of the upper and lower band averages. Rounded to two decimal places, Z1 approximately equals 0.05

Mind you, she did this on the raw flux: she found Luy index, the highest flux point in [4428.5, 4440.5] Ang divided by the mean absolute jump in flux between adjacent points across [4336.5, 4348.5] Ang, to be 7.0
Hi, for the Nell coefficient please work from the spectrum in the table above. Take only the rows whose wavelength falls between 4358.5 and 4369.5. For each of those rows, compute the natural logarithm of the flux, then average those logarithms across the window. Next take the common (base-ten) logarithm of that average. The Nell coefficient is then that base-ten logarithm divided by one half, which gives 0.46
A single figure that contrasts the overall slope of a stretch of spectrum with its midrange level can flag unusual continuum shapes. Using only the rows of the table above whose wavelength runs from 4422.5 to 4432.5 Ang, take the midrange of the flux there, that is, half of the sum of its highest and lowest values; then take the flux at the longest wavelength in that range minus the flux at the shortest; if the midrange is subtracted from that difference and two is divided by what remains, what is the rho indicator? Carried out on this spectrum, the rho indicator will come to -0.47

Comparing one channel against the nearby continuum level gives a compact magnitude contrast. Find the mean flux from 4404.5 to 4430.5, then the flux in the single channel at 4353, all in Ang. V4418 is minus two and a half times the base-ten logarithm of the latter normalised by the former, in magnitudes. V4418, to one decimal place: 0.4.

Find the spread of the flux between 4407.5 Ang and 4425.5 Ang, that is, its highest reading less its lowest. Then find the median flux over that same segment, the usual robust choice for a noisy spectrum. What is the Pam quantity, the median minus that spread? 2.5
